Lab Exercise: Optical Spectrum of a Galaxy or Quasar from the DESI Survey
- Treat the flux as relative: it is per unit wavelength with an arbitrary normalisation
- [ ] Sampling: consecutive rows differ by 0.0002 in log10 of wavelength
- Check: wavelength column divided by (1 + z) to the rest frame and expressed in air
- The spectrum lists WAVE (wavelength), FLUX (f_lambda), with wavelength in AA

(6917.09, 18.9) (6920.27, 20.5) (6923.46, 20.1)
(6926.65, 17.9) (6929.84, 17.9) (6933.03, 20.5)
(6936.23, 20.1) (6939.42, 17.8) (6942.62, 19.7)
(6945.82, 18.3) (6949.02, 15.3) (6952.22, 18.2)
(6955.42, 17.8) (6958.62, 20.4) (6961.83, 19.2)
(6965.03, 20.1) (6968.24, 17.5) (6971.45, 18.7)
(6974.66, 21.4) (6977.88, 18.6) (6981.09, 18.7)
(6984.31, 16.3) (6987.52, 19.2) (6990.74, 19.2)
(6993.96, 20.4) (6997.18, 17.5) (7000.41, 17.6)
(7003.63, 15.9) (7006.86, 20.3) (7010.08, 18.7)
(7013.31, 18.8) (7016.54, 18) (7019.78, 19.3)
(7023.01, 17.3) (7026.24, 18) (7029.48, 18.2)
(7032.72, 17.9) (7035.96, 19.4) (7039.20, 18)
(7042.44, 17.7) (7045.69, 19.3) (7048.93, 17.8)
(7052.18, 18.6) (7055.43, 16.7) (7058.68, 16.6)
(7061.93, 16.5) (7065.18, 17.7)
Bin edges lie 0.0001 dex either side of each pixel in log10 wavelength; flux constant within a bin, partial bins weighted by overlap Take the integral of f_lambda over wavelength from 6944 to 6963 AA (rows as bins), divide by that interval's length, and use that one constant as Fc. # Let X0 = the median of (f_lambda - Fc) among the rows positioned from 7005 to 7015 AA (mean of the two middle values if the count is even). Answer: 0.6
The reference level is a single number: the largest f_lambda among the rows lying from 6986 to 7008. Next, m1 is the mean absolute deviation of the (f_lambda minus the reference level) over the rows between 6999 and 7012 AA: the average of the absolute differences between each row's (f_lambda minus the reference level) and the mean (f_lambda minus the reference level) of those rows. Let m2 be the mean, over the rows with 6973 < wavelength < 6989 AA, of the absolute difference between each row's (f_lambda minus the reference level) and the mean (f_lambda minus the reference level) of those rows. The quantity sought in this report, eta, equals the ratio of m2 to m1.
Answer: 0.8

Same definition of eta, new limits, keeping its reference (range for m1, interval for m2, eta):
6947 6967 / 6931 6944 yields 0.6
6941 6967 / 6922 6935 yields 1.0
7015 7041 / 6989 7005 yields 2.5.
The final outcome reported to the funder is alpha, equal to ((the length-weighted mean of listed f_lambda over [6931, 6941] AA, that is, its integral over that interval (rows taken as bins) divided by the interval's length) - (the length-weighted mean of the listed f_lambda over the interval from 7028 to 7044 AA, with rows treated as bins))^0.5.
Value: 1.08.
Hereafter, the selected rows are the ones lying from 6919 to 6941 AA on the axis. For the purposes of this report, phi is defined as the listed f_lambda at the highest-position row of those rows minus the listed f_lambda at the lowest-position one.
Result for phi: -2.7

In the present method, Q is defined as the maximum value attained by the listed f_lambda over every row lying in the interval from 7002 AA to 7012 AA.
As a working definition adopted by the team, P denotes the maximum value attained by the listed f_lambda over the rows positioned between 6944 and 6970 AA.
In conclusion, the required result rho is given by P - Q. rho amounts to 0.1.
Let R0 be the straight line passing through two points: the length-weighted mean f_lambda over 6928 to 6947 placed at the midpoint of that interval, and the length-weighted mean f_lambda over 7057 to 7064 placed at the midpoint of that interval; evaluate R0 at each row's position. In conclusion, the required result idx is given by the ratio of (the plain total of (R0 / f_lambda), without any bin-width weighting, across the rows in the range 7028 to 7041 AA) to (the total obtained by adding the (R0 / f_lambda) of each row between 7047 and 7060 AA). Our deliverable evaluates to 0.97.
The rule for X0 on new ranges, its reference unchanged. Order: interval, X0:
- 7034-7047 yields 0.5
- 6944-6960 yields 0.0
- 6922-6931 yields -0.3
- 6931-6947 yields 1.5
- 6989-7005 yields -0.6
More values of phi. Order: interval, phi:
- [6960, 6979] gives -0.6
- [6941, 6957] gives -1.9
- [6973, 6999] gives -3.9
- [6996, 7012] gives 1.2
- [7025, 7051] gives -0.2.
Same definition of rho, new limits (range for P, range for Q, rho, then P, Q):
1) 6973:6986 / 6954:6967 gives 1.0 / 21.4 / 20.4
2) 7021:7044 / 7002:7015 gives -0.9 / 19.4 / 20.3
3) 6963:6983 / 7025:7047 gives 2.0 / 21.4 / 19.4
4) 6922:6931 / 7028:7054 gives 0.7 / 20.1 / 19.4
